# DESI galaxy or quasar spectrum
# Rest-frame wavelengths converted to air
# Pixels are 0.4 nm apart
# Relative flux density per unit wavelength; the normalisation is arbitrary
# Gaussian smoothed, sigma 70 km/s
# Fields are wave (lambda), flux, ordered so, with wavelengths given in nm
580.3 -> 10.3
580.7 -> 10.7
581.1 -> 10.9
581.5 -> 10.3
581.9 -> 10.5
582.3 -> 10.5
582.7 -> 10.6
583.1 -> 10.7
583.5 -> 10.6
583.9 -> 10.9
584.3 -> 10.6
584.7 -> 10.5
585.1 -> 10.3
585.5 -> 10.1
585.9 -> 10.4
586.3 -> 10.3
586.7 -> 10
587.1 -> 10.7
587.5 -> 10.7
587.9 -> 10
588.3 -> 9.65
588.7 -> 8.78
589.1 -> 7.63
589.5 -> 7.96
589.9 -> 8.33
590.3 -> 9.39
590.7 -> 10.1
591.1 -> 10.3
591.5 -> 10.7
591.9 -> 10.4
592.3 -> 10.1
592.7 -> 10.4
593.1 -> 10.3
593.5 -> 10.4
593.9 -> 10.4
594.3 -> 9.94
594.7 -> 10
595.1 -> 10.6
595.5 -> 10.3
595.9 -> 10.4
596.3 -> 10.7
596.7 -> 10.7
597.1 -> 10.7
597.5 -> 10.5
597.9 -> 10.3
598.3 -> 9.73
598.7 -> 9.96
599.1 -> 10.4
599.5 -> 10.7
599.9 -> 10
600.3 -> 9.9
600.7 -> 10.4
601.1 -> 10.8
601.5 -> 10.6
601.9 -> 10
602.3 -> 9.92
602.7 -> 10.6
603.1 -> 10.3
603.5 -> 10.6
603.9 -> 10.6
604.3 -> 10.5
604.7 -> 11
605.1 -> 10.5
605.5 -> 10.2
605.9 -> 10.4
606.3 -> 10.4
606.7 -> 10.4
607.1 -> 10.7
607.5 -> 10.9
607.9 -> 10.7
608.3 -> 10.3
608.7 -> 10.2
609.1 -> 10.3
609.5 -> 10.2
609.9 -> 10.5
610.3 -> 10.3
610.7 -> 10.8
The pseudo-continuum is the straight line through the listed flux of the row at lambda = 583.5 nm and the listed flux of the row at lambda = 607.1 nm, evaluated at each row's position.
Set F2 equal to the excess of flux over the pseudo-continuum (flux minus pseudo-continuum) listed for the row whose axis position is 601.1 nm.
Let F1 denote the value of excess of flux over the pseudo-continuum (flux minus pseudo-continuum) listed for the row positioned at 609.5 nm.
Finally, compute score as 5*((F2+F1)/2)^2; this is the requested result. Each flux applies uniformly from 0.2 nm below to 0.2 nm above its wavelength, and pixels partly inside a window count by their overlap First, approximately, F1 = -0.5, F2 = 0.13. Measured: 0.2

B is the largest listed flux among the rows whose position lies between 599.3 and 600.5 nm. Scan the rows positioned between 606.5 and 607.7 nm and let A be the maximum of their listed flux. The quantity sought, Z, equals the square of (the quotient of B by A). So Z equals 0.96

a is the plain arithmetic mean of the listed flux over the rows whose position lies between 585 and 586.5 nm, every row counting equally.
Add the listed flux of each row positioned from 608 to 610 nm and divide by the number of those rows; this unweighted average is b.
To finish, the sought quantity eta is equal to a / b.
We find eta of 1.00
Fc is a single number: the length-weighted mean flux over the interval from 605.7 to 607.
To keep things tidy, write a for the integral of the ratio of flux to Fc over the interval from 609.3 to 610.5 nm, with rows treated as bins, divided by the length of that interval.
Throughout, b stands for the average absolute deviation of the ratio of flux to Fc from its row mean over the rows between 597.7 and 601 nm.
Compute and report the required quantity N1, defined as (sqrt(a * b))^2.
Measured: 0.026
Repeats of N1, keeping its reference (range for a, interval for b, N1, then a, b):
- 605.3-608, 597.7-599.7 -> 0.029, 1.010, 0.029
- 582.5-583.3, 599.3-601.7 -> 0.029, 1.022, 0.029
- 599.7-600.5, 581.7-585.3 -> 0.010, 0.955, 0.011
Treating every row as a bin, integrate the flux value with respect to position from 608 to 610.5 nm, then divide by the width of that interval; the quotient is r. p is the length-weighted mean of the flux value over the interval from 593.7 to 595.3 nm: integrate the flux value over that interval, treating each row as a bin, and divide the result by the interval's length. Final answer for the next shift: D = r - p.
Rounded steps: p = 10.2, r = 10.3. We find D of 0.1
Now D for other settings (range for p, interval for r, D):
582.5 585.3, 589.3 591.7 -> -1.1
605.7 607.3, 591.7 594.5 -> -0.2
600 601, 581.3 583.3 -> 0.3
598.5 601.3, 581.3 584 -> 0.3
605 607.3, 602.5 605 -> 0.2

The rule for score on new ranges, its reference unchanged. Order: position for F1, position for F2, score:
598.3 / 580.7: 0.8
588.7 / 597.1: 4.0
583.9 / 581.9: 0.1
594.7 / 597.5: 0.8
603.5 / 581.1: 0.1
